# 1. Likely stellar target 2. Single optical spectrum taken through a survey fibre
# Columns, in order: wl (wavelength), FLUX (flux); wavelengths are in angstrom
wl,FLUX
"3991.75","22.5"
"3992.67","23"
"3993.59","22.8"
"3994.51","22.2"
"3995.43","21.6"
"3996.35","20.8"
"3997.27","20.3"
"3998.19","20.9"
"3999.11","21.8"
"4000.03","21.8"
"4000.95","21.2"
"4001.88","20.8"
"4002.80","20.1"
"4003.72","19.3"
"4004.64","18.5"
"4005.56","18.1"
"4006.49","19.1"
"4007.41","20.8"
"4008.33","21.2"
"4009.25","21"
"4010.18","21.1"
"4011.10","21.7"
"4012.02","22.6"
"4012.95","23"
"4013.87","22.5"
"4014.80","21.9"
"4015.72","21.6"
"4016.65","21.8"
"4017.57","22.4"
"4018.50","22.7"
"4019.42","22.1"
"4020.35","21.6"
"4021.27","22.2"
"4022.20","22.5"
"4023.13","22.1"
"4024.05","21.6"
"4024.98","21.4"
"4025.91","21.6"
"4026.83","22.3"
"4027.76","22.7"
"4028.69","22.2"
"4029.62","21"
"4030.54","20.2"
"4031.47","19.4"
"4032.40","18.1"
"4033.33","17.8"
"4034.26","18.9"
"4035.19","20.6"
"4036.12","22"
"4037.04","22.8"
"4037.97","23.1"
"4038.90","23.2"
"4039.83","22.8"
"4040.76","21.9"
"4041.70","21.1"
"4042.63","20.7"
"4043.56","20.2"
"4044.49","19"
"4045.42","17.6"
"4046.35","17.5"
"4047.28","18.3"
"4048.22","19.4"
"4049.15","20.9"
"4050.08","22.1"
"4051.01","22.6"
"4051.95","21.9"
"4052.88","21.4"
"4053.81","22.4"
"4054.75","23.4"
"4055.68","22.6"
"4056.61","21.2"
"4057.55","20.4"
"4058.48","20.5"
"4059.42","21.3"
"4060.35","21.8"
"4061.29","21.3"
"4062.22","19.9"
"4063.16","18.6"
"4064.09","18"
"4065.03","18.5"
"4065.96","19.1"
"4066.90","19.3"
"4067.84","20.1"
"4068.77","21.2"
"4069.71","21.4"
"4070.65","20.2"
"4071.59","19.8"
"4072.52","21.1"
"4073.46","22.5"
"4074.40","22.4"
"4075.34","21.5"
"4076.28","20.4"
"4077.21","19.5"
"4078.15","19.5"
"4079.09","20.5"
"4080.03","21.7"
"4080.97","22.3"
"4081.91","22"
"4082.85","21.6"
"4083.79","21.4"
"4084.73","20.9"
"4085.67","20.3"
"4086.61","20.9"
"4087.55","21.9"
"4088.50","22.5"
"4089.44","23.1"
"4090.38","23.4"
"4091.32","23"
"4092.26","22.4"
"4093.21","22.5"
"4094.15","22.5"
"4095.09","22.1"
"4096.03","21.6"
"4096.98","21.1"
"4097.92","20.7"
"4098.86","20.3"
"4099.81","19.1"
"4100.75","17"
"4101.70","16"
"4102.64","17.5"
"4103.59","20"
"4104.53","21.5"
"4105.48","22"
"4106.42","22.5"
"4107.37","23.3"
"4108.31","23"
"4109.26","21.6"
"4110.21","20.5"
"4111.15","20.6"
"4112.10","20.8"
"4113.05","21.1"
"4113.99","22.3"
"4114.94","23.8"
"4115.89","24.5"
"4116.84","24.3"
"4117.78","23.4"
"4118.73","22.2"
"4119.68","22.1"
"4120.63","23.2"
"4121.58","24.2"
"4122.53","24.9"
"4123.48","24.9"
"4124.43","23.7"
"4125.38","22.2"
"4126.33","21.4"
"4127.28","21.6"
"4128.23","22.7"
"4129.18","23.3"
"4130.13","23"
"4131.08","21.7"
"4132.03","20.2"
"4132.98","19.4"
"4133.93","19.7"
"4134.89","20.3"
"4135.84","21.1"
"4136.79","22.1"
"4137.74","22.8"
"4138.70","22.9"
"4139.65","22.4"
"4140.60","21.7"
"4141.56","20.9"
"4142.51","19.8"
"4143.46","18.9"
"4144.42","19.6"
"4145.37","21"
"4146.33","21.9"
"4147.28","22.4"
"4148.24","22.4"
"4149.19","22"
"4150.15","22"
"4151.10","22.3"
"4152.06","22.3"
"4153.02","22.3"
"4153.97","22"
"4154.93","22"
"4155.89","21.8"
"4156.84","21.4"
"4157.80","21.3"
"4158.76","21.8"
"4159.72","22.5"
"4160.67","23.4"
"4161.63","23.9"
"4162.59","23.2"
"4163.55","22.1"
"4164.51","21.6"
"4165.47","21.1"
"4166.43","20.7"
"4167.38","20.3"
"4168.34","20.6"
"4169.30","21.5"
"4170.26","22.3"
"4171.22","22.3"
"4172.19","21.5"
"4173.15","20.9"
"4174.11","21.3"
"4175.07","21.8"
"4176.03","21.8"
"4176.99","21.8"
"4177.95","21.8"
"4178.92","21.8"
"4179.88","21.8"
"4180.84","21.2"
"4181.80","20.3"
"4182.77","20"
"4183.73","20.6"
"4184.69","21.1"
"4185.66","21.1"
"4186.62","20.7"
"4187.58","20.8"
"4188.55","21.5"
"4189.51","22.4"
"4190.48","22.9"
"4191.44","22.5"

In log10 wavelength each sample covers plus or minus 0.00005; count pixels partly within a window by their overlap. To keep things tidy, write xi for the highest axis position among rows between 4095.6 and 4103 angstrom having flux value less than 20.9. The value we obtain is 4102.64 angstrom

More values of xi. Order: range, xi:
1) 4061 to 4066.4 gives 4065.96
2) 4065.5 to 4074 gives 4071.59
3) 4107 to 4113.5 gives 4112.10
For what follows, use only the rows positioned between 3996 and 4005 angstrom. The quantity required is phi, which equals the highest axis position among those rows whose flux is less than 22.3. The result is 4004.64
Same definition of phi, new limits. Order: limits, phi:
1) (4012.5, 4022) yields 4021.27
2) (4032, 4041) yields 4040.76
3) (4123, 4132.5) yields 4132.03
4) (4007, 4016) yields 4015.72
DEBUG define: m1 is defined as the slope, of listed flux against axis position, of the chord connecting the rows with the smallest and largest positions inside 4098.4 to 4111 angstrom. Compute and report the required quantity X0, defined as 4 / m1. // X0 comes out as 227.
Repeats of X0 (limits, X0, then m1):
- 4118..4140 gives 418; 0.01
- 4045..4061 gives 14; 0.28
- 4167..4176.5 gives 23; 0.17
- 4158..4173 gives -179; -0.02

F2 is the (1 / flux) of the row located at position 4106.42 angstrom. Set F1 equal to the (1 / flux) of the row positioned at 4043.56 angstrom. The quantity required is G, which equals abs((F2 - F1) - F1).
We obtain 0.055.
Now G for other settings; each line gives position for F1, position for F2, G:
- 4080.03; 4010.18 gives 0.045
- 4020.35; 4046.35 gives 0.035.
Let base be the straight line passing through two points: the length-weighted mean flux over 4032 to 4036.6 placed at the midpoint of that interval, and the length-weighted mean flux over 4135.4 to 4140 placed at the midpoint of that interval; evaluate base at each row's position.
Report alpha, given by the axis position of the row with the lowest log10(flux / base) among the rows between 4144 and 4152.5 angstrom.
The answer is 4144.42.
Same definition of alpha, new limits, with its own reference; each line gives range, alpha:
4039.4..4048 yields 4046.35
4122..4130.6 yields 4126.33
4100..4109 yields 4101.70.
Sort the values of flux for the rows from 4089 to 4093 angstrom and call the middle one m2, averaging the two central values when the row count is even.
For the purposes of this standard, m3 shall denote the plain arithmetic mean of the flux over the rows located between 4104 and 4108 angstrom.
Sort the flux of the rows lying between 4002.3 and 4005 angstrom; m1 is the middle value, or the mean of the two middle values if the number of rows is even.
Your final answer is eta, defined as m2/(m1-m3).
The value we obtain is -8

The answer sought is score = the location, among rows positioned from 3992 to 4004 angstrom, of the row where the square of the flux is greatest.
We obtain 3992.67 angstrom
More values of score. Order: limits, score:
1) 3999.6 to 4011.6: 4000.03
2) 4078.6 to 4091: 4090.38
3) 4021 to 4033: 4027.76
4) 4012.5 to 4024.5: 4012.95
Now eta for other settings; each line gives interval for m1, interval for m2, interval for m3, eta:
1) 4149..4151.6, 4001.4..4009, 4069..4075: 26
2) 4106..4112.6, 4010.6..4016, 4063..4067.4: 8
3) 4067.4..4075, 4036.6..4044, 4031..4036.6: 13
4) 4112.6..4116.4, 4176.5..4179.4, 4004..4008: 6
